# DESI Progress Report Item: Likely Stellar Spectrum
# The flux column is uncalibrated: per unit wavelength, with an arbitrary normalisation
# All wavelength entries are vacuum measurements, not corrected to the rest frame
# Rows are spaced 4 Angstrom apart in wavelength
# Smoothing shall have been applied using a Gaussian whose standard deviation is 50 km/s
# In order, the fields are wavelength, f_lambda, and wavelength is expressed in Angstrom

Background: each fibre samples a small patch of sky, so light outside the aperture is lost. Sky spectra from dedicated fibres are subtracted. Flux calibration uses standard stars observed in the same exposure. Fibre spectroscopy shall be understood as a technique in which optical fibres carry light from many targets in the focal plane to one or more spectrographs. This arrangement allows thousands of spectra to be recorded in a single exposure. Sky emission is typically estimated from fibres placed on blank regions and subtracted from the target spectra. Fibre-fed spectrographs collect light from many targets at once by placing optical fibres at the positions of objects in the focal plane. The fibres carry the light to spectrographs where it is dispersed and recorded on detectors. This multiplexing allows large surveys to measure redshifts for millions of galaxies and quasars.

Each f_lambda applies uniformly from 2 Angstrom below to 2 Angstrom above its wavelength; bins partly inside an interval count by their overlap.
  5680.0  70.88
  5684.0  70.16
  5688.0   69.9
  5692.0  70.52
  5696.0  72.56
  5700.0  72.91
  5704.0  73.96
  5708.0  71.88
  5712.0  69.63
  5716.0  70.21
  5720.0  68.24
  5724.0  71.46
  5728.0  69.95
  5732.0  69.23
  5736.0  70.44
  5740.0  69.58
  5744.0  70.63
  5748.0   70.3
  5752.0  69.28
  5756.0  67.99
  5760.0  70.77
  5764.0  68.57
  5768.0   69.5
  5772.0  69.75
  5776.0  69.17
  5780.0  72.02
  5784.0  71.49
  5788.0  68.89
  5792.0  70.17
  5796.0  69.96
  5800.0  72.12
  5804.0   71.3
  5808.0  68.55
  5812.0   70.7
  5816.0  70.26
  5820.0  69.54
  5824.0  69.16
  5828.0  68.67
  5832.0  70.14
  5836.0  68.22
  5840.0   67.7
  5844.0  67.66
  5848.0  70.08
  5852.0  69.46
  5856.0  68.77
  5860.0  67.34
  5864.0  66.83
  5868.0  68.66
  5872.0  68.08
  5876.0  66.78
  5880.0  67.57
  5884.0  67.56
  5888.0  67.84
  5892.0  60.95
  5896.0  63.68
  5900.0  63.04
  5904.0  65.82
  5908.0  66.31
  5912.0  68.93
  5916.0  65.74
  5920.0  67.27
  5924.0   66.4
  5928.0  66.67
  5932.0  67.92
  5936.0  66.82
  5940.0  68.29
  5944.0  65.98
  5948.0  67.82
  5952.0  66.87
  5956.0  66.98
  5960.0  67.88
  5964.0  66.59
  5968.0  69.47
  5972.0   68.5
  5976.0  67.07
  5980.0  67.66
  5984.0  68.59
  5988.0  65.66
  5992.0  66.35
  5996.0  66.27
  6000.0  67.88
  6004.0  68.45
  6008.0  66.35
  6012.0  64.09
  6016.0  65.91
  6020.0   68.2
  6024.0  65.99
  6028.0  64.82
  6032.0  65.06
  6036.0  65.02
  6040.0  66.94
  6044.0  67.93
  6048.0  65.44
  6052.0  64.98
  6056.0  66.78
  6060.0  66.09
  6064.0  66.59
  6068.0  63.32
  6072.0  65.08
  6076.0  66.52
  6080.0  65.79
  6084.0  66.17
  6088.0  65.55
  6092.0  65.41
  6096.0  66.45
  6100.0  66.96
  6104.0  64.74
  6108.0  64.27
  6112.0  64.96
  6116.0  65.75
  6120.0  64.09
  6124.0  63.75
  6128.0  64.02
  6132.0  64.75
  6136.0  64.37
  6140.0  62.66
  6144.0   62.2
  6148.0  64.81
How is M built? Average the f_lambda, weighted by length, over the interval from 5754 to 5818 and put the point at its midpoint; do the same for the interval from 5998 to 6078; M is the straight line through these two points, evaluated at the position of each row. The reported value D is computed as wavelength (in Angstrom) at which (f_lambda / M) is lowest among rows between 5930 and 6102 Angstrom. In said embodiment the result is 6012.0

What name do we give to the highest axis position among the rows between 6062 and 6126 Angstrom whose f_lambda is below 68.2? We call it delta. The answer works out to 6124.0 Angstrom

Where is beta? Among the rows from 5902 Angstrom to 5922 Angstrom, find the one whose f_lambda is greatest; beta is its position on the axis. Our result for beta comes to 5912.0 Angstrom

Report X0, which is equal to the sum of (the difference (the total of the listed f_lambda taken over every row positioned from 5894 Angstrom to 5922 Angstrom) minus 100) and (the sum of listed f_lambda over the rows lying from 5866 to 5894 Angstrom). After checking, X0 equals 828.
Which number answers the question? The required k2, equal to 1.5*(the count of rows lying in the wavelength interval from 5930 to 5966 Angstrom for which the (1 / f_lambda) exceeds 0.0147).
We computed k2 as 12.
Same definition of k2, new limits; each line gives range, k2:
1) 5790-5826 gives 0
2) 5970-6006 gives 9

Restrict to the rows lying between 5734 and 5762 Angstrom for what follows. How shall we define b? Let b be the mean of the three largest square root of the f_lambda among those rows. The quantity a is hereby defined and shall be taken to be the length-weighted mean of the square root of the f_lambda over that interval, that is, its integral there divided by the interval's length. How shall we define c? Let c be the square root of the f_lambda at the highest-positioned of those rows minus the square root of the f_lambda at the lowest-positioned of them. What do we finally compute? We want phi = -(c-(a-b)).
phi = -0.07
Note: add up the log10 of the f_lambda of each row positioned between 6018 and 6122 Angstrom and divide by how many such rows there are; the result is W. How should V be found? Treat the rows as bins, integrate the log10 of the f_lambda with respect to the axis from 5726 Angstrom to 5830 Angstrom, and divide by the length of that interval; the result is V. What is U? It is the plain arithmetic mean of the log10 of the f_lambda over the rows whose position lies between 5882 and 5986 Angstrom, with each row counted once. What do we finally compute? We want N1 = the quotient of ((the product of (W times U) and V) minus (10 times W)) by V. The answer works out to -6.54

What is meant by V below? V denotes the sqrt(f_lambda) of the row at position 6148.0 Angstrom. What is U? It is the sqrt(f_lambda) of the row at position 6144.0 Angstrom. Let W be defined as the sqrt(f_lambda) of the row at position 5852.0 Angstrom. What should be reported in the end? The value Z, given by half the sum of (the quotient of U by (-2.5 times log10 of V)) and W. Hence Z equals 2.43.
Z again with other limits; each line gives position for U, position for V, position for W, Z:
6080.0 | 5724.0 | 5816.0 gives 2.44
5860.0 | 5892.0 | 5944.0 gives 2.22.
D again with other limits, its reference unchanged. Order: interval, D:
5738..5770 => 5756.0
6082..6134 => 6124.0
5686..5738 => 5720.0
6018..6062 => 6028.0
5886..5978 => 5892.0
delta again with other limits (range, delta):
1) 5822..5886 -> 5884.0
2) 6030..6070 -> 6068.0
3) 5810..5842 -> 5840.0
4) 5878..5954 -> 5952.0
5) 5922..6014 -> 6012.0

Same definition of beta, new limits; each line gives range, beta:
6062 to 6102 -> 6100.0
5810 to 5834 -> 5812.0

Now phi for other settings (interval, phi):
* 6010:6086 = -0.24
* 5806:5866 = 0.01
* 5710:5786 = -0.21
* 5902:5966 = -0.13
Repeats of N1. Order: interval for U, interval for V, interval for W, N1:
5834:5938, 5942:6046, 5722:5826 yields -6.74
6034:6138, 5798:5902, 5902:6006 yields -6.65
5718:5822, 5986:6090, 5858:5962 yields -6.66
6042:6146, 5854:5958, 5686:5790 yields -6.78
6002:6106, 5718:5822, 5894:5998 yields -6.57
